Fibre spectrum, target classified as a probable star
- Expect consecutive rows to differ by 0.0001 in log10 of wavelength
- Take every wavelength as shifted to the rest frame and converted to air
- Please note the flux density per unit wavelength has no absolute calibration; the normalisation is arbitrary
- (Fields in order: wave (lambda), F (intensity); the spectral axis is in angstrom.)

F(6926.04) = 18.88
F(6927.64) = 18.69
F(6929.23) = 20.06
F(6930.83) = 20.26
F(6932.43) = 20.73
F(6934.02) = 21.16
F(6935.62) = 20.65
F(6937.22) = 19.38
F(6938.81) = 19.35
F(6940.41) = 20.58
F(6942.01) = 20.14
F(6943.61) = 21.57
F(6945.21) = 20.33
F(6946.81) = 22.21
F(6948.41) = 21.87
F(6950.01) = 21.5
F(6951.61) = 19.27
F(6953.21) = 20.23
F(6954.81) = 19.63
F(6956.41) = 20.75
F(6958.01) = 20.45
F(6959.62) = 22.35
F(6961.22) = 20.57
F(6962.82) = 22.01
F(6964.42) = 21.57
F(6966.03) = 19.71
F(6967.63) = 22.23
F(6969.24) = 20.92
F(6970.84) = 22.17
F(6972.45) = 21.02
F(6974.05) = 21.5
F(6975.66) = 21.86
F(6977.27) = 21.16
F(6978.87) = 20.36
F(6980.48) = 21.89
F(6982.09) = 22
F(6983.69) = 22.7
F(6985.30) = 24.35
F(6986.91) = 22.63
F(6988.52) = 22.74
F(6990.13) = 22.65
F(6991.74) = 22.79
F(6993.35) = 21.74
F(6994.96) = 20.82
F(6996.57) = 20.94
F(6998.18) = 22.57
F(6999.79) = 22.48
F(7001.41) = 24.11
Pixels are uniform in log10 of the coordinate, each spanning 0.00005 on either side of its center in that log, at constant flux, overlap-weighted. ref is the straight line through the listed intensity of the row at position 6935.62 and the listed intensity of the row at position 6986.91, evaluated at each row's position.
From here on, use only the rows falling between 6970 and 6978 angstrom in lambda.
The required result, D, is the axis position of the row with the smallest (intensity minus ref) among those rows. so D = 6977.27 angstrom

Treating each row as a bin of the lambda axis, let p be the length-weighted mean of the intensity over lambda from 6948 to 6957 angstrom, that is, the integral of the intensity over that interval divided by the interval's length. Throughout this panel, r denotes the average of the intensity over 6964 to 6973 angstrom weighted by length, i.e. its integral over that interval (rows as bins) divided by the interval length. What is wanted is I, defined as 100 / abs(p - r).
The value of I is 132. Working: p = 20.5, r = 21.2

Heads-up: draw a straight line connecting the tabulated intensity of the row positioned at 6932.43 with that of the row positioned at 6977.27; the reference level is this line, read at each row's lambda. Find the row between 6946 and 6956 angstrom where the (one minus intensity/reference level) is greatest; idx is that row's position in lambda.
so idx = 6951.61 angstrom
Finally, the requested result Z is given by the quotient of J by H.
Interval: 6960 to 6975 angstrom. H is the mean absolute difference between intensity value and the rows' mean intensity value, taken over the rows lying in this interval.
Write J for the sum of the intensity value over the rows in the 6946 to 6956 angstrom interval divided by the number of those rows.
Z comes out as 31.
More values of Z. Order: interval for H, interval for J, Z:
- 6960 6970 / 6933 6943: 26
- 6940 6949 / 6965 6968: 27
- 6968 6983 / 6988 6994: 45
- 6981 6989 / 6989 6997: 37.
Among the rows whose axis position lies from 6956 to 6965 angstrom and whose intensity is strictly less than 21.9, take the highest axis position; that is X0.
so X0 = 6964.42 angstrom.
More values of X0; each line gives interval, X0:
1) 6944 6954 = 6953.21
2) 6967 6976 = 6975.66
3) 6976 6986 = 6980.48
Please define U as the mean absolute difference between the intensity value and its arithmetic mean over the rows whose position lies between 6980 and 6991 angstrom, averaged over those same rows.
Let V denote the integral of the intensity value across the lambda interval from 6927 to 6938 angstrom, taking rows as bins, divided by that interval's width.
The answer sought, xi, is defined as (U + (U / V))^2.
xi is 0.25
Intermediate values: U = 0.48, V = 20.2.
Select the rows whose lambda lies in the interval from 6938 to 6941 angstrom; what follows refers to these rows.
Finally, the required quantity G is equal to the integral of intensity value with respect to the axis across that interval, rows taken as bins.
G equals 59.9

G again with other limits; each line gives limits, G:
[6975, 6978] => 64.4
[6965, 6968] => 62.5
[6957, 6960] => 63.5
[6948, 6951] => 64.5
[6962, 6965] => 65.5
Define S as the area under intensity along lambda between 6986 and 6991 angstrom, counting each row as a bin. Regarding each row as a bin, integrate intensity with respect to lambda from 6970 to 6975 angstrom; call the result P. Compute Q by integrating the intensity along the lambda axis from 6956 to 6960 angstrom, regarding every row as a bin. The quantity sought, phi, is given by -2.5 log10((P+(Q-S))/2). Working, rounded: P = 108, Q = 84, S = 113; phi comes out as -4.0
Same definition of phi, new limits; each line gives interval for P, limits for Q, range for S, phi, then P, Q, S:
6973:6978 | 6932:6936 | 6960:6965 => -4.1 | 107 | 84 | 107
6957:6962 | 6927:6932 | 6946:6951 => -4.2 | 105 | 99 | 109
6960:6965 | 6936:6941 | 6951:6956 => -4.3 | 107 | 99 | 99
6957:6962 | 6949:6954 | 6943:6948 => -4.3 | 105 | 102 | 107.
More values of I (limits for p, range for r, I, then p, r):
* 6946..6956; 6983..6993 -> 47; 20.8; 22.9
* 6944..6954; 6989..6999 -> 98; 20.9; 22.0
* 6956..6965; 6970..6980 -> 1740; 21.3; 21.4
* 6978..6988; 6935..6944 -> 47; 22.3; 20.2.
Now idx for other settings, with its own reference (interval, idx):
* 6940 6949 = 6942.01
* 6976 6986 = 6978.87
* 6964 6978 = 6966.03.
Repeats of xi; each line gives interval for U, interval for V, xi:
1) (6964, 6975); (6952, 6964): 0.46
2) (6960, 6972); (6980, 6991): 0.67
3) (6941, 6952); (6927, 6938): 0.93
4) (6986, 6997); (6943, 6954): 0.62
